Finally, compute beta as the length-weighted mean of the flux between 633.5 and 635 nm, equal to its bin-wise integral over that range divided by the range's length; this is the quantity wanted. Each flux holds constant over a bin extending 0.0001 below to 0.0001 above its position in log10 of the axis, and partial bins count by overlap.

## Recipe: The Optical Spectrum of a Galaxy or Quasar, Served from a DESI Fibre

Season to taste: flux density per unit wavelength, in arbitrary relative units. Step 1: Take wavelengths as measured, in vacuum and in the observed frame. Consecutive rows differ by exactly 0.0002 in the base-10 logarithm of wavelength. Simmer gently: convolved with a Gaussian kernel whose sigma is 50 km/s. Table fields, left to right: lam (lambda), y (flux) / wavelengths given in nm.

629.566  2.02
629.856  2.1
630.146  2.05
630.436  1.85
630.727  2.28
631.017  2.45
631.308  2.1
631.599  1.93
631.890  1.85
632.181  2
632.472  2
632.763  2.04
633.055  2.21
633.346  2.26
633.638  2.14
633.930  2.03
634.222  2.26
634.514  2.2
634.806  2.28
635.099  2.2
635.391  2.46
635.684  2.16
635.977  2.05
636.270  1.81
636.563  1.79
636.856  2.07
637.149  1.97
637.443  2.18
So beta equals 2.18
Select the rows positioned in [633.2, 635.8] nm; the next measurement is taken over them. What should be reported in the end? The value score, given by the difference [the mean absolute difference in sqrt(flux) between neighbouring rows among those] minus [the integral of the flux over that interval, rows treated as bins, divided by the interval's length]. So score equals -2.170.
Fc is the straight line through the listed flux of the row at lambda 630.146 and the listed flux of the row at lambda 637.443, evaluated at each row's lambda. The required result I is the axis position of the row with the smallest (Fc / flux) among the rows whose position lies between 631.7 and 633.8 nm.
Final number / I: 633.346 nm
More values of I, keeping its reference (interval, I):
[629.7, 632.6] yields 631.017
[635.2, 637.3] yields 635.391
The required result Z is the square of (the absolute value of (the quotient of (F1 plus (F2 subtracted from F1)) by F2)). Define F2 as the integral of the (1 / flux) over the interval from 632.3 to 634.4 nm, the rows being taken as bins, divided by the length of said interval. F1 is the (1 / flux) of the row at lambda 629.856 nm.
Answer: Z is 1.1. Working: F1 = 0.48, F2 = 0.470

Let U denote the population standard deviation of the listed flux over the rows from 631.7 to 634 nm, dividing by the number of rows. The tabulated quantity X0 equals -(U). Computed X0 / -0.12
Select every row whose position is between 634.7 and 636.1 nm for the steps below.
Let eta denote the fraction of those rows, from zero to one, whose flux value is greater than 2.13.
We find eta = 0.80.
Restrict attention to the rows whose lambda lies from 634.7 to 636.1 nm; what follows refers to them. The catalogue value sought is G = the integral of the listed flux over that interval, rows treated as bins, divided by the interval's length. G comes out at 2.23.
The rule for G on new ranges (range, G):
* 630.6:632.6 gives 2.09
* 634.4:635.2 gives 2.23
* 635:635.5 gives 2.34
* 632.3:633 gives 2.04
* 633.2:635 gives 2.20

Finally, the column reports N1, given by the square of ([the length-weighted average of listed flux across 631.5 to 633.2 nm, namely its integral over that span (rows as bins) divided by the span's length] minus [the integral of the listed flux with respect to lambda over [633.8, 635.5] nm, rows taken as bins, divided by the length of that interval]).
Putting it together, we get 0.052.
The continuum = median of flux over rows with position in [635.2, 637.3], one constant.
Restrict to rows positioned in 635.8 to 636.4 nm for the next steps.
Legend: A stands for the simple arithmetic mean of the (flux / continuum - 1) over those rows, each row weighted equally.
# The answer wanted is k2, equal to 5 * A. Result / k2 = -0.29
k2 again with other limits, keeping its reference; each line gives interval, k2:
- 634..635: 0.48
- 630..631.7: 0.15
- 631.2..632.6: -0.18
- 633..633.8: 0.37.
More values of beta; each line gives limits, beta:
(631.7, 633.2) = 2.02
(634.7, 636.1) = 2.23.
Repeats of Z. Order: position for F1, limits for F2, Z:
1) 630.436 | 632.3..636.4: 1.7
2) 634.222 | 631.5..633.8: 0.7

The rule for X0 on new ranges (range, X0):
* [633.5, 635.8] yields -0.12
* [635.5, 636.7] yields -0.16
